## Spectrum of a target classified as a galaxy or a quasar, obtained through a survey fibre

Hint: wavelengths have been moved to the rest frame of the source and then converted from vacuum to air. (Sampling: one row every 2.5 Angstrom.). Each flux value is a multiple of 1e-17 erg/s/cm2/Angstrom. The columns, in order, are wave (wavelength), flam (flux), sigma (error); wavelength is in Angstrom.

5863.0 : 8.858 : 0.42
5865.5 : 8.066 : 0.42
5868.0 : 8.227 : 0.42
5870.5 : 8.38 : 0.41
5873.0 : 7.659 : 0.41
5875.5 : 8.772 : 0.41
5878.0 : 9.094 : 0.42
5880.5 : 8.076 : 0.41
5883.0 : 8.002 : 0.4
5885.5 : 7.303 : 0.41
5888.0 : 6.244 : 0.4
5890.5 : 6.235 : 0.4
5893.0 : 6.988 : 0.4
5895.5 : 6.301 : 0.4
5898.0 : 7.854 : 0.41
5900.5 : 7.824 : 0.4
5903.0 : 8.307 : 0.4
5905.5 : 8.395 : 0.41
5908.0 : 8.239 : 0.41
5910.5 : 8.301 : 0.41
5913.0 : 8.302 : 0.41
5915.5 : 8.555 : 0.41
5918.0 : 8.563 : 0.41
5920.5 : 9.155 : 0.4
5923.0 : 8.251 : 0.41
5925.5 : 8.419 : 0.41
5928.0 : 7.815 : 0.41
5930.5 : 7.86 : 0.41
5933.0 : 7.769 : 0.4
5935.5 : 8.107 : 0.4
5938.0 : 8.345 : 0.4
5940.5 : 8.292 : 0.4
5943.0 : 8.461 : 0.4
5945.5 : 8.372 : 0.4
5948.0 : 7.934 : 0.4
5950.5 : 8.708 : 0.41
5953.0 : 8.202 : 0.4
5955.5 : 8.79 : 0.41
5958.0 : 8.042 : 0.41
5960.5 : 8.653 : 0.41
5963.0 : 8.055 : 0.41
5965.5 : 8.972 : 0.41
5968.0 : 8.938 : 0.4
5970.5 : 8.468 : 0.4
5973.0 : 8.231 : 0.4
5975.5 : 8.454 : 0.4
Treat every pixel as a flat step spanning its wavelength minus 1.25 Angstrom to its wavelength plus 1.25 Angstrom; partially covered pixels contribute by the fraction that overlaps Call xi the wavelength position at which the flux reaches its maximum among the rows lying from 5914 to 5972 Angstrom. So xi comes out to 5920.5 Angstrom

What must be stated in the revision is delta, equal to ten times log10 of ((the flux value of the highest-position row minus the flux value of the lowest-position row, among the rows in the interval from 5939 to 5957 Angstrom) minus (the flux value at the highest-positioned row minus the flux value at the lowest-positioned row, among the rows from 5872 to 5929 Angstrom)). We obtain -4.7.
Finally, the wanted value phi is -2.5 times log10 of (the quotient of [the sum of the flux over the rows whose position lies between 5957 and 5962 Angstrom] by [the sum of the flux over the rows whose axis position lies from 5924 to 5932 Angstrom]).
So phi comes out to 0.4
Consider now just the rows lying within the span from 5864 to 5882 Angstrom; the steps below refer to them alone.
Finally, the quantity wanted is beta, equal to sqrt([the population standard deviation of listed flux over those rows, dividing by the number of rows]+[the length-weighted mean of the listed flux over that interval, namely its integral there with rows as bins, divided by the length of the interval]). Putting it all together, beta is 2.96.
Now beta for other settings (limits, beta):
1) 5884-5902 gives 2.77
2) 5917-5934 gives 2.95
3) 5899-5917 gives 2.91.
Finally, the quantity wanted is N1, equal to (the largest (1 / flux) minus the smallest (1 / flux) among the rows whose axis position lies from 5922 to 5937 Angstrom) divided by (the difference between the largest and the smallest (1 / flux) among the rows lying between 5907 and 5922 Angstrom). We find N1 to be 0.82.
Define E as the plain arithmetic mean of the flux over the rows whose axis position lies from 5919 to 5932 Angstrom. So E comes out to 8.30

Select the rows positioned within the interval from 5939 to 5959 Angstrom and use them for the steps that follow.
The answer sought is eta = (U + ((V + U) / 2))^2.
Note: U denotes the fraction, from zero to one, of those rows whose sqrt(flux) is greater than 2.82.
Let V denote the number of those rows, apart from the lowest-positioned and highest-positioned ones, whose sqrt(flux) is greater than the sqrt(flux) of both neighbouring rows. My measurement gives 7.9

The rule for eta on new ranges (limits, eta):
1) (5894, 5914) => 3.8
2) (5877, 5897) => 1.1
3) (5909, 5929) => 5.3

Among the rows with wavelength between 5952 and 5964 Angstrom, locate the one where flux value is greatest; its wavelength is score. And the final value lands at 5955.5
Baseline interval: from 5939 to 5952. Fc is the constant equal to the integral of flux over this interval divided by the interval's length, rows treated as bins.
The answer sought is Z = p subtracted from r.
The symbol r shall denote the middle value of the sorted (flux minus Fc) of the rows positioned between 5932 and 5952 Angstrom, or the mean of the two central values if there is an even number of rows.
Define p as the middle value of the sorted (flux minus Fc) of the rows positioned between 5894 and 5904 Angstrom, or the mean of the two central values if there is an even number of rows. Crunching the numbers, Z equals 0.5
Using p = -0.51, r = -0.03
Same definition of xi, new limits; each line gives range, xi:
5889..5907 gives 5905.5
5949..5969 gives 5965.5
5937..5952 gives 5950.5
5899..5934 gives 5920.5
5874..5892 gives 5878.0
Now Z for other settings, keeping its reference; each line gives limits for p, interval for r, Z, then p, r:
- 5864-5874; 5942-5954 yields 0.2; -0.20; 0.02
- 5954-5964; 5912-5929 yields 0.1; 0.00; 0.07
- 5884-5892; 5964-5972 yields 2.7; -2.11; 0.59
